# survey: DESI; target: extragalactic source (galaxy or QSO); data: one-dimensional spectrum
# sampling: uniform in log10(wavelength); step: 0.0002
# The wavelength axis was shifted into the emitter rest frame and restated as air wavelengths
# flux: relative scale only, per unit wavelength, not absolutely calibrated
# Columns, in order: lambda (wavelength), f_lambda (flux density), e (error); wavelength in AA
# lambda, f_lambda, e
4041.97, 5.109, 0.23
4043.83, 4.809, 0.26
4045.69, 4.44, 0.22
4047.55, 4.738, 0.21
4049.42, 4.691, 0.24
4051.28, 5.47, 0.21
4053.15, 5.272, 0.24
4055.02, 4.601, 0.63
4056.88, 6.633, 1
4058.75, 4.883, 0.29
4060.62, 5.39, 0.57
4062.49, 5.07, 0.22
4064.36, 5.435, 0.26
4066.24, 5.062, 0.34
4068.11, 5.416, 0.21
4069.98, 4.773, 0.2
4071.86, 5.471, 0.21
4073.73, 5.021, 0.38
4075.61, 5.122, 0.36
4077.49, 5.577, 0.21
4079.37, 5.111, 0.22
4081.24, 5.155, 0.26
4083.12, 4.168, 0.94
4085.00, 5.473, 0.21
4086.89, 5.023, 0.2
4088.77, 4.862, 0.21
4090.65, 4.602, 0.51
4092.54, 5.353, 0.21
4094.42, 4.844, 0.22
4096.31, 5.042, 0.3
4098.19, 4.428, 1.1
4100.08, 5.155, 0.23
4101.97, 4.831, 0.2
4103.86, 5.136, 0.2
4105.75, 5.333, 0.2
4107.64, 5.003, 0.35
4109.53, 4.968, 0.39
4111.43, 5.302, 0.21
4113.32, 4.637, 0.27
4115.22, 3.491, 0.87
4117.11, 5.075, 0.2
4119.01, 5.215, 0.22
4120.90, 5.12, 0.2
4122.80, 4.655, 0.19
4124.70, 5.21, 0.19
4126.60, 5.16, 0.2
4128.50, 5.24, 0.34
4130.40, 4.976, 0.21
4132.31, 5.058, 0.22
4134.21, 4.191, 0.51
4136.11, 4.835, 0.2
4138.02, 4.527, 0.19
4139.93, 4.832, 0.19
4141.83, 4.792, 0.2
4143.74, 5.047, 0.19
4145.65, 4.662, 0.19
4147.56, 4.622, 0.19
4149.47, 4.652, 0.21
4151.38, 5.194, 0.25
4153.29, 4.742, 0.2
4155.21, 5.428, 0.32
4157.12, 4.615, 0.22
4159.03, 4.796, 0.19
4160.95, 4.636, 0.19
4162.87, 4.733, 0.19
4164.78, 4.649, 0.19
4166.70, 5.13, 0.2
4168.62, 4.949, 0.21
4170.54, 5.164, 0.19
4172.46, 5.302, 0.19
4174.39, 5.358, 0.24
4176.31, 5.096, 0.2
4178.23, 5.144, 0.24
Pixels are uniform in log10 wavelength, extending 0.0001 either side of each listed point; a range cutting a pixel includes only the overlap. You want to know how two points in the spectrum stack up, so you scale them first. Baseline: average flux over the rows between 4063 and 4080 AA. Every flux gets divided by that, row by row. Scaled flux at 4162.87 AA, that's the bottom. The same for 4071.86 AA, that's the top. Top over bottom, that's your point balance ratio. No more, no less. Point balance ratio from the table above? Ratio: 1.16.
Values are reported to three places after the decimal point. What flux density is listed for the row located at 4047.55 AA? 4.738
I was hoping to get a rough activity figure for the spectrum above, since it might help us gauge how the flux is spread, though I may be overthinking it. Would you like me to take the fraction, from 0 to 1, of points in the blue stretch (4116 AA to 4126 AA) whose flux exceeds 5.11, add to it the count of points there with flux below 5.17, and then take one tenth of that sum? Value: 0.36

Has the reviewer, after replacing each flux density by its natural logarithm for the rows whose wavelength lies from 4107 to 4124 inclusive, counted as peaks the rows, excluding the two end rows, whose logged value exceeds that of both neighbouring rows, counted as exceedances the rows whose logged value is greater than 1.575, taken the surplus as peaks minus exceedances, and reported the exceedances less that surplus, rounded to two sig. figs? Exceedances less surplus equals 10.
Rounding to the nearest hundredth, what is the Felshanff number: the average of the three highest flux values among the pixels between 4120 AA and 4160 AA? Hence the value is 5.29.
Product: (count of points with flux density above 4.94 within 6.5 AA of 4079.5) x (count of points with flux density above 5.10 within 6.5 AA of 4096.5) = 12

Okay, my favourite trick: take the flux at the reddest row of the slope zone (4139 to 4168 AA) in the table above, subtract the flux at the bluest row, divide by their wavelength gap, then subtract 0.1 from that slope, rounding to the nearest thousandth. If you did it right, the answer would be -0.089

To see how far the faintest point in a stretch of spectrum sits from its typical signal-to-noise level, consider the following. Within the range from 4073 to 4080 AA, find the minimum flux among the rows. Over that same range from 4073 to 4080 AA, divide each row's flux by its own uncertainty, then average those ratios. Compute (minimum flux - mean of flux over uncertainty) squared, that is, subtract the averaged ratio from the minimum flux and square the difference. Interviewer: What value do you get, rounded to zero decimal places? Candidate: 204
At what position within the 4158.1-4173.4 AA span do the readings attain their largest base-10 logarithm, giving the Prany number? 4172.46 AA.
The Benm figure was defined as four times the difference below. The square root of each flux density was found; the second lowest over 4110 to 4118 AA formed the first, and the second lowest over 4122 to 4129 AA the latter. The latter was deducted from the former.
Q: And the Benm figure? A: -0.5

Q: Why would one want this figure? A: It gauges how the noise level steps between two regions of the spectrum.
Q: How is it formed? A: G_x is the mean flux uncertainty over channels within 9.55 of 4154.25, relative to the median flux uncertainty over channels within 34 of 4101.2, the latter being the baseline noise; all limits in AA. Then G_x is 1.00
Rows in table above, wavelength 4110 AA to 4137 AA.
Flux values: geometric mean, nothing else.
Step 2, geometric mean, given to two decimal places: 4.84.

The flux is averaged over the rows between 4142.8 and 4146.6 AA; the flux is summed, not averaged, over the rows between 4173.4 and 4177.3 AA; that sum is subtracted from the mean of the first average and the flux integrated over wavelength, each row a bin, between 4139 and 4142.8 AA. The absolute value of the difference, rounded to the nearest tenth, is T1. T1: 1.1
